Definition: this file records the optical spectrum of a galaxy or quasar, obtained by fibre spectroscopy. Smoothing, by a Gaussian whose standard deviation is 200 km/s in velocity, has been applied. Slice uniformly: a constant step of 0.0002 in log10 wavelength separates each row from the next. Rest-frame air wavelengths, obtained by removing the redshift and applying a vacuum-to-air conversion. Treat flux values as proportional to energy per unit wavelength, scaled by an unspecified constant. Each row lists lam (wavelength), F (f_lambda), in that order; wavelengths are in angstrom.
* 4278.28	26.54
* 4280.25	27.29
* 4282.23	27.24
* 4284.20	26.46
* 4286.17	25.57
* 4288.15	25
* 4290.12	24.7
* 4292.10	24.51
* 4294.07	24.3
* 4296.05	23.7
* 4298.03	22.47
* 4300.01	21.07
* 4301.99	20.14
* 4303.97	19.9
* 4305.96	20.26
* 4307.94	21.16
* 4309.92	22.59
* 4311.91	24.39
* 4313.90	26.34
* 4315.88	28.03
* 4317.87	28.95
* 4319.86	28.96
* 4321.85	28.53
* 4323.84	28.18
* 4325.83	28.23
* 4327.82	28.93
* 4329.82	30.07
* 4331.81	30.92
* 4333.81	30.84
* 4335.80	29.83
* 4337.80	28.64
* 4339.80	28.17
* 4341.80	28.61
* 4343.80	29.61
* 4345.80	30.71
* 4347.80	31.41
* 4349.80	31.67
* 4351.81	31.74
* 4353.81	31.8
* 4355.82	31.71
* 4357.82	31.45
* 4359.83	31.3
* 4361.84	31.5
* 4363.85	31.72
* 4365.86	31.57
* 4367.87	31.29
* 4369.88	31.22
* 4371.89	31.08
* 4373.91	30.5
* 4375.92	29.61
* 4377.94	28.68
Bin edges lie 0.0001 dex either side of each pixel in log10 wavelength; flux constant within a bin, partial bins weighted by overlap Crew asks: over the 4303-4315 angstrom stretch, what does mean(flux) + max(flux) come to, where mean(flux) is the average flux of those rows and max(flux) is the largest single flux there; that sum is 49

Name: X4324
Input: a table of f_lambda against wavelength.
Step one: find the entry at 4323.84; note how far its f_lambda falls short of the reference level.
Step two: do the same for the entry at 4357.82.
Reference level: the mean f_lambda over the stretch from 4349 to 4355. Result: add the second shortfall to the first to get 3.8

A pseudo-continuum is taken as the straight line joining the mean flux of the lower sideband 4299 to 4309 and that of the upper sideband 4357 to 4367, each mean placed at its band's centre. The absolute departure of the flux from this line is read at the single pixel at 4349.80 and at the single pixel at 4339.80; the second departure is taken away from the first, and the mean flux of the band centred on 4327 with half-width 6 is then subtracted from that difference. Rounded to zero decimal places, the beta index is -28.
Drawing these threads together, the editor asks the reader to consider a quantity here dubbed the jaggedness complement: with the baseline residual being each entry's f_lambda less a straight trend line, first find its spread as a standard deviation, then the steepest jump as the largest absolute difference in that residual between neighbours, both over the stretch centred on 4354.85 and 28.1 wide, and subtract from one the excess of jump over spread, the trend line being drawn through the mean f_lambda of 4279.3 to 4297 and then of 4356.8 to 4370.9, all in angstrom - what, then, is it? 0.8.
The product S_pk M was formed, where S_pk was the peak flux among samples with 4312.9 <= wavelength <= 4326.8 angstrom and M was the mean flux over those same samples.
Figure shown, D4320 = 816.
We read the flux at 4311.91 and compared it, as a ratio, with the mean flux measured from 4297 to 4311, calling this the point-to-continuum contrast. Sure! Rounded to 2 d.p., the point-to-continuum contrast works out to 1.16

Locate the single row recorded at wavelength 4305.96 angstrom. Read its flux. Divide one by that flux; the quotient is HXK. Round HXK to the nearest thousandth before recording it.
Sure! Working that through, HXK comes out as 0.049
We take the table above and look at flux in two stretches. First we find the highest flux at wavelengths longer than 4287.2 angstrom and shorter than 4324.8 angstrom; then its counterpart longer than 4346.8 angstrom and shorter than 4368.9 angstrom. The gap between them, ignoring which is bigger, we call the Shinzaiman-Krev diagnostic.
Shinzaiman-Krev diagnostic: 3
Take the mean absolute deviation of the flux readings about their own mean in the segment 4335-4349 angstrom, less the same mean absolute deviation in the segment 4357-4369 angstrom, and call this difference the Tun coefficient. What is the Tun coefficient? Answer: 0.81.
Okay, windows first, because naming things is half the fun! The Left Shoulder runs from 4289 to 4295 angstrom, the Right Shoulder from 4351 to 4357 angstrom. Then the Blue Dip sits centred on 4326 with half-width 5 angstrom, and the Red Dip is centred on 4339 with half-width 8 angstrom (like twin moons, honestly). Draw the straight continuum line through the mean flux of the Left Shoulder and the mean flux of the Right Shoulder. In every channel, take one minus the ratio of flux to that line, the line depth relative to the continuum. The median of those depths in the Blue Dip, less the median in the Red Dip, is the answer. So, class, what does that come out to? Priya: -0.025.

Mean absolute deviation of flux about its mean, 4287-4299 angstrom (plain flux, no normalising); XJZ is 0.69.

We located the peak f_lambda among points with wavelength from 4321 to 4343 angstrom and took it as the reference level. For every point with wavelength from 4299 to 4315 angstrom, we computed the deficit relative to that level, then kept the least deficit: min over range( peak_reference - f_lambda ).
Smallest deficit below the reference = 4.6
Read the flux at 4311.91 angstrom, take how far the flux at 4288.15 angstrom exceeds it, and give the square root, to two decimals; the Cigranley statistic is 0.78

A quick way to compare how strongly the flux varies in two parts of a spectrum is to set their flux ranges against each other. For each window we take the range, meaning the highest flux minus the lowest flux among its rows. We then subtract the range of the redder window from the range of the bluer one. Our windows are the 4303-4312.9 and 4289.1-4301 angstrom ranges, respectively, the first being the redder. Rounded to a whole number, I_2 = -1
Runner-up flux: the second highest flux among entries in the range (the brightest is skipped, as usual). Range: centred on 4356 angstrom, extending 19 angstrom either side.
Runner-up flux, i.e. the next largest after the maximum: 31.74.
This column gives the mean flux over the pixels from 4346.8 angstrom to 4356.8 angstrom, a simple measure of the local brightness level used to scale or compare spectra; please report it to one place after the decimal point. 31.7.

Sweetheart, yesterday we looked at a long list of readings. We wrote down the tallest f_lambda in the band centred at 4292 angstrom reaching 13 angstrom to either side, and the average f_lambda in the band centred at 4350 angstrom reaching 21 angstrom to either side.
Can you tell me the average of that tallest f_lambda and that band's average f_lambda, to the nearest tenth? 29.0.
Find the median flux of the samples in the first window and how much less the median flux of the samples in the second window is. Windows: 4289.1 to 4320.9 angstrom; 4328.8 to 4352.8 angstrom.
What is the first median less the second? -6.4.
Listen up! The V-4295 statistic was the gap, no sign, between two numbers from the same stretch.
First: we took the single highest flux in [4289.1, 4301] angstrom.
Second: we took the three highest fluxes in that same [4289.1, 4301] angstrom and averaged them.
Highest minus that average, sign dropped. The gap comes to 0.20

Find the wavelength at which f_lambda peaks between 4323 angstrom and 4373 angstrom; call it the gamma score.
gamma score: 4353.81 angstrom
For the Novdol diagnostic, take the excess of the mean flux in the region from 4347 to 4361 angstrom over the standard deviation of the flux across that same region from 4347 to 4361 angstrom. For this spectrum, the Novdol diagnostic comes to 31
